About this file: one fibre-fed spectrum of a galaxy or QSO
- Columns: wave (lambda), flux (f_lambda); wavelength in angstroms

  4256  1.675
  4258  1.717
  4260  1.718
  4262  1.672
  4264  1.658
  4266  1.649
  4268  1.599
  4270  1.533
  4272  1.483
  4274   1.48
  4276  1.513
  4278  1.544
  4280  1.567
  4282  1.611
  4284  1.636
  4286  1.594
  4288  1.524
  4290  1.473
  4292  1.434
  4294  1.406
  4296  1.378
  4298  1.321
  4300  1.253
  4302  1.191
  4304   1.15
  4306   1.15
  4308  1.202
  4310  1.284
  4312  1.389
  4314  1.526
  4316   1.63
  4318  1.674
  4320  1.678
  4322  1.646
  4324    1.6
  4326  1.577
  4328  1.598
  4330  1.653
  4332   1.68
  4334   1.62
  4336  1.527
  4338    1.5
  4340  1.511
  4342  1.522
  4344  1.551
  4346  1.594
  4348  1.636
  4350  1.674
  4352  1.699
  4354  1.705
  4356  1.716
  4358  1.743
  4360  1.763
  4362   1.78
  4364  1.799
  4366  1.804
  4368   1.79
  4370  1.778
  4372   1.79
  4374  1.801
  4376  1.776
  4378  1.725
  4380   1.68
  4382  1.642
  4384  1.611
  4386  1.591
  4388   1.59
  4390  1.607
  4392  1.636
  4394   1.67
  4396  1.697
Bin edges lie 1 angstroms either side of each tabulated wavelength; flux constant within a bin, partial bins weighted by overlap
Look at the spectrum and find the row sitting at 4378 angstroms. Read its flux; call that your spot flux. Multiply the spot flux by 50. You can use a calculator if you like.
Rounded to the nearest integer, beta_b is 86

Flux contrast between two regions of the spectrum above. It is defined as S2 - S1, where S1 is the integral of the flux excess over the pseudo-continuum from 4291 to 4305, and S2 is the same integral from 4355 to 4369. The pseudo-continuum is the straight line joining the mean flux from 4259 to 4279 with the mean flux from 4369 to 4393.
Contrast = 5.7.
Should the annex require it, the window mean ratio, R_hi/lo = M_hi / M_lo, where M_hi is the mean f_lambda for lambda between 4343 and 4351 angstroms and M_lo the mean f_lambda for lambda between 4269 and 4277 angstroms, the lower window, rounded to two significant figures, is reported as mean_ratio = 1.1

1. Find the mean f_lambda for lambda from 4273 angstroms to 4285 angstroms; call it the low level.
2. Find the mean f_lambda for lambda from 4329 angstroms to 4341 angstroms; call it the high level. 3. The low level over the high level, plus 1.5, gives 2.49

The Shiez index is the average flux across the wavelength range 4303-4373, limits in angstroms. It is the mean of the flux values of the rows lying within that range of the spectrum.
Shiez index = 1.60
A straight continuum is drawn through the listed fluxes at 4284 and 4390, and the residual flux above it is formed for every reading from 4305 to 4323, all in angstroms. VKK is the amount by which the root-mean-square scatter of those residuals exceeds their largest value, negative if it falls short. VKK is 0.21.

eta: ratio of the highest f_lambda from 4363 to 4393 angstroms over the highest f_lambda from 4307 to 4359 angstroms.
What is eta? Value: 1.03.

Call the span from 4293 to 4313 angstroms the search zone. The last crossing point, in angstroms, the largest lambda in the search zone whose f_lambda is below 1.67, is 4312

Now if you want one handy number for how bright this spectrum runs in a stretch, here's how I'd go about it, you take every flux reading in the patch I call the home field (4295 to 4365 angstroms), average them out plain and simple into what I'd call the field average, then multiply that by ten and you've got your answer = 15.4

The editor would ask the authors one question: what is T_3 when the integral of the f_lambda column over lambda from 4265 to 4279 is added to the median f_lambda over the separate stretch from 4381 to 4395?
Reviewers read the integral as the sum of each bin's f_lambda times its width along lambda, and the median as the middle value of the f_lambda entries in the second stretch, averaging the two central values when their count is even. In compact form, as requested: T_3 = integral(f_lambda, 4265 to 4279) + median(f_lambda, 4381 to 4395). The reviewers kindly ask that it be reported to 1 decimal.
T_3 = 23.2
